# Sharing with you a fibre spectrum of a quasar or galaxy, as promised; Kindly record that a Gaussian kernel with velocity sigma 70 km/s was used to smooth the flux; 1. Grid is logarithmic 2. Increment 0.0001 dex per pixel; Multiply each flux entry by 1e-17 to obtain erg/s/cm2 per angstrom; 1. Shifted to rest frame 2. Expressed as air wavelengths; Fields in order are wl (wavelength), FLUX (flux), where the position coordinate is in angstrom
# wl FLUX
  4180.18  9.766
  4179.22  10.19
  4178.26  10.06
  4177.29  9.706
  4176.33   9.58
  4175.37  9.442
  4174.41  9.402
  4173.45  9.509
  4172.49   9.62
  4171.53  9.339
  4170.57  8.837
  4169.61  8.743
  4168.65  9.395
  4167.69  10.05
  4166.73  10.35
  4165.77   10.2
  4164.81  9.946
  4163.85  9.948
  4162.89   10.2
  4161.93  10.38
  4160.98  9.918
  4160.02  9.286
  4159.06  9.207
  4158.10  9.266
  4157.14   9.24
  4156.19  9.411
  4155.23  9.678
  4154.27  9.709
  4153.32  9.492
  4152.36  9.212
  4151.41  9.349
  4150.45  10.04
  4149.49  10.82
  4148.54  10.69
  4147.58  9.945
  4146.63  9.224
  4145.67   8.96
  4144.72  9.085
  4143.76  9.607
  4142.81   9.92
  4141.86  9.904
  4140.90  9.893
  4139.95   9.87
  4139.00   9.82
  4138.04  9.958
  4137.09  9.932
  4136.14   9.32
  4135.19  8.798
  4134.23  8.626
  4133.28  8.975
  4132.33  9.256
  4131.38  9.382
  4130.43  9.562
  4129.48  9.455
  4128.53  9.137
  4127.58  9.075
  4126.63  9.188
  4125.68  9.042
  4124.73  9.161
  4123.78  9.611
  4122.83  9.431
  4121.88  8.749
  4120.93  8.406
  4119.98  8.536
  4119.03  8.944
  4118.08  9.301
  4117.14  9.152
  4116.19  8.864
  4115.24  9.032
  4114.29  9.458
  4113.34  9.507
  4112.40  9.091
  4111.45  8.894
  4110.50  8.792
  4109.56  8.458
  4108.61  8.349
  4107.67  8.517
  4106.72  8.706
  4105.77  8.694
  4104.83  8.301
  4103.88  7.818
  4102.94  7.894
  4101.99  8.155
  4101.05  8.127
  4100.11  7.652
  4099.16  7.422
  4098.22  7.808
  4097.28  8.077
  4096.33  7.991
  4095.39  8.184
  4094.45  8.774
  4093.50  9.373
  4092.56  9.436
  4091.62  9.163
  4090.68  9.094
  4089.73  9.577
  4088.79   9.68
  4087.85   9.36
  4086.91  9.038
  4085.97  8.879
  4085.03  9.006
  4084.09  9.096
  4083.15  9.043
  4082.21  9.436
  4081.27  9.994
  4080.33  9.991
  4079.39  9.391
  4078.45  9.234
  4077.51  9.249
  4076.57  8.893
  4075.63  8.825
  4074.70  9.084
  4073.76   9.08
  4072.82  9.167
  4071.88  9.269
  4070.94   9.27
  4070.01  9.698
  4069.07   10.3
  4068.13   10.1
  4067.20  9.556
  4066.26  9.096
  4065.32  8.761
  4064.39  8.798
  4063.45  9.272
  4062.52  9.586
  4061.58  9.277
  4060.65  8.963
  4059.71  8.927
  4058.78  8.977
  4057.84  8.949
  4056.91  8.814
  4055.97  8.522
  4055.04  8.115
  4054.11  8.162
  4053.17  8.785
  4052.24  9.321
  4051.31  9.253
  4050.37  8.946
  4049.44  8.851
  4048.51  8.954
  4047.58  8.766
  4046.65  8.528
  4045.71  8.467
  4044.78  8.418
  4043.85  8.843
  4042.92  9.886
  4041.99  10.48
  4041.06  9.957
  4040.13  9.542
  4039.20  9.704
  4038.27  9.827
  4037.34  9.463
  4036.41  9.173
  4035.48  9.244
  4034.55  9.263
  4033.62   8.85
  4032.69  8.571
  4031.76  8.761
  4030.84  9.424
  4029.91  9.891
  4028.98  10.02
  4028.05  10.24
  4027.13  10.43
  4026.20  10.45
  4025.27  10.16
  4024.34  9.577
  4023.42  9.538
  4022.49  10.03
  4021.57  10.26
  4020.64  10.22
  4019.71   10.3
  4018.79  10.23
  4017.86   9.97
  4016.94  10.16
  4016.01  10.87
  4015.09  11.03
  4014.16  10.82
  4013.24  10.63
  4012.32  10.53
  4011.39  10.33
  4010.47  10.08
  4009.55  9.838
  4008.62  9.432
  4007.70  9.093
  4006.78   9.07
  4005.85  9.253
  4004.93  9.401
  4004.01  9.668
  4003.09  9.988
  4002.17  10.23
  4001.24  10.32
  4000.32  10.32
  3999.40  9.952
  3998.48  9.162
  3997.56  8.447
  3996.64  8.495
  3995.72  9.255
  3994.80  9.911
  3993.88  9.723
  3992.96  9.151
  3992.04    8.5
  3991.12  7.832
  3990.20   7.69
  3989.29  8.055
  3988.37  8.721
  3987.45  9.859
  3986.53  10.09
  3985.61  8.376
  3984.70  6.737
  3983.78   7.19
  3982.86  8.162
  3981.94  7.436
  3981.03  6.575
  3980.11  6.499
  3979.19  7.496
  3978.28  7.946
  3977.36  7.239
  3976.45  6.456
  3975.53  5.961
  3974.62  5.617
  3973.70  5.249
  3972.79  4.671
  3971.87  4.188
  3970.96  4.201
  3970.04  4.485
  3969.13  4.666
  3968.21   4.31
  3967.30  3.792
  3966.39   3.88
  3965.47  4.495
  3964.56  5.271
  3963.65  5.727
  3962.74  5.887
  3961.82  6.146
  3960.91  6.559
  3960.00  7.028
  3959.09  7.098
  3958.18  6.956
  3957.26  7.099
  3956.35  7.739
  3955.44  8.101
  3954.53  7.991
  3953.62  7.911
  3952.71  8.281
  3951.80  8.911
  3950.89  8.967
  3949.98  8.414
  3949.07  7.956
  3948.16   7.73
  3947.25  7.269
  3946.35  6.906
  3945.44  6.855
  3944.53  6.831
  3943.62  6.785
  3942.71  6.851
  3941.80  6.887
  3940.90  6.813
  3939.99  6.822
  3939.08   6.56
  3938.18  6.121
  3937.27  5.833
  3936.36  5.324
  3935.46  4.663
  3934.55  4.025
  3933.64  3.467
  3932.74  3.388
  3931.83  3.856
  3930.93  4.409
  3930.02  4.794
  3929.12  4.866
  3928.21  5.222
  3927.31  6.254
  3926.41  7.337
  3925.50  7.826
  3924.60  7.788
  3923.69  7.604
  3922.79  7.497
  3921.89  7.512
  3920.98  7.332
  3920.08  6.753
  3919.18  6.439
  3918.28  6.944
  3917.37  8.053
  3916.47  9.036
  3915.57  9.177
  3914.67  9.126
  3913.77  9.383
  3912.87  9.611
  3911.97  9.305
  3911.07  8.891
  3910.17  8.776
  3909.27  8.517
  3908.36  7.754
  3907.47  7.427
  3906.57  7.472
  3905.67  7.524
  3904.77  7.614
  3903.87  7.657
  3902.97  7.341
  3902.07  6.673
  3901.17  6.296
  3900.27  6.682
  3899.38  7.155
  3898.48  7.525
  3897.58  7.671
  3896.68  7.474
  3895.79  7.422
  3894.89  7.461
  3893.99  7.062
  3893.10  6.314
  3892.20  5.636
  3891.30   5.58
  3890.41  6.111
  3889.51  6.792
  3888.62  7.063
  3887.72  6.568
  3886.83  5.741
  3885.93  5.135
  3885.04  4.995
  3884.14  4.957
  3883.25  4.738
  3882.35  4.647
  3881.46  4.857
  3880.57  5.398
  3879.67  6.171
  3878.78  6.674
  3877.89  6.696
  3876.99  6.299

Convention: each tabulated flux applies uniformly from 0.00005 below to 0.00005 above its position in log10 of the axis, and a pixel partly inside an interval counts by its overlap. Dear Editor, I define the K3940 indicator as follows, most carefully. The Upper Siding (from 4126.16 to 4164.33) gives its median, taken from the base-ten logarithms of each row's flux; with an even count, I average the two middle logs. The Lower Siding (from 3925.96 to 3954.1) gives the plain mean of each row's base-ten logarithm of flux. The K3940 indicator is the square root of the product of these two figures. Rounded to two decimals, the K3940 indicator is 0.88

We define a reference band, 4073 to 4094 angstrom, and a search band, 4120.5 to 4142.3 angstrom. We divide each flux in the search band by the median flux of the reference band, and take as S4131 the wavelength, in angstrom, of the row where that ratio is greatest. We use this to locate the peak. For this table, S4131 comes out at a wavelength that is 4138.04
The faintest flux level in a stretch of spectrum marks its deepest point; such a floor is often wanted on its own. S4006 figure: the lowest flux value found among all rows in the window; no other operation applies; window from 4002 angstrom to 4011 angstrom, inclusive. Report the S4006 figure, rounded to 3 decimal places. 9.070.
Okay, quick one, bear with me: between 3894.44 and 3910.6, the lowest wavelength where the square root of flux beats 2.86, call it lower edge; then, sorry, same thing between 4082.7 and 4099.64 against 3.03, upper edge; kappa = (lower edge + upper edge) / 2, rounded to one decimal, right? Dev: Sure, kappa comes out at 3998.6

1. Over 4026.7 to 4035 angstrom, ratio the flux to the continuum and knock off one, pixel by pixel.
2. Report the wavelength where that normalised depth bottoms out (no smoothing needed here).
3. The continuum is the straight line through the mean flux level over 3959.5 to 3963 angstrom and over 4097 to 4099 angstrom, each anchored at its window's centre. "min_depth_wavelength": 4032.69 angstrom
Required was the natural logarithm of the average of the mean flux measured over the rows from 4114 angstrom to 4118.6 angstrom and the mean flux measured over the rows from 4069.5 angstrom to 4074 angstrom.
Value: 2.22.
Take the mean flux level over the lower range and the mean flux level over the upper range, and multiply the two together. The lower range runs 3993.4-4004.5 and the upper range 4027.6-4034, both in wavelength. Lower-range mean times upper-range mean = 90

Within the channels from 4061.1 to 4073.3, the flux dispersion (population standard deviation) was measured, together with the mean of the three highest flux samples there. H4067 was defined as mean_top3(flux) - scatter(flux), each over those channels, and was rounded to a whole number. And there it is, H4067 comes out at 10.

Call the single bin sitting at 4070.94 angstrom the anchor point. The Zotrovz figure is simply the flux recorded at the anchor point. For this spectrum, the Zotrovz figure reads 9.27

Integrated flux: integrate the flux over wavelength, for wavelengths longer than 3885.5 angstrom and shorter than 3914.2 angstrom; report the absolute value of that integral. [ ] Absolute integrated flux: 210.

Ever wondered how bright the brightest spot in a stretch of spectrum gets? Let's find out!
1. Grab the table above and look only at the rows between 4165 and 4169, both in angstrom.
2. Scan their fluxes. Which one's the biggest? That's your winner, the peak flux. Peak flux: 10.35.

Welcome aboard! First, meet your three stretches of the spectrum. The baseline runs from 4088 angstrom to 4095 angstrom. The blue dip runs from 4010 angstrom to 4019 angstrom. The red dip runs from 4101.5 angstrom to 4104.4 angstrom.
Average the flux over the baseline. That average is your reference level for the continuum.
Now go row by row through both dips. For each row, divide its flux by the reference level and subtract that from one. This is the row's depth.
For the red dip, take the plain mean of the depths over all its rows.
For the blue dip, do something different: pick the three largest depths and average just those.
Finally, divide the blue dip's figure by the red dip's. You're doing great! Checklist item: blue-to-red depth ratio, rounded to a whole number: -1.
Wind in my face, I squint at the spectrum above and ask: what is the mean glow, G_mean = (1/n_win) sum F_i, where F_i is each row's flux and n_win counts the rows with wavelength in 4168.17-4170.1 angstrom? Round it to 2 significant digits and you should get 9.1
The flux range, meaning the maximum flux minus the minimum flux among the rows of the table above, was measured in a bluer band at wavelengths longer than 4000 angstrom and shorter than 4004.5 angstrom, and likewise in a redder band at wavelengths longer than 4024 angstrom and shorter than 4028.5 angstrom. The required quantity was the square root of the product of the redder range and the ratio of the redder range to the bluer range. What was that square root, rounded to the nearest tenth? 1.1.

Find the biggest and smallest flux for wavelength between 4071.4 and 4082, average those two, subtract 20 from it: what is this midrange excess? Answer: -10.6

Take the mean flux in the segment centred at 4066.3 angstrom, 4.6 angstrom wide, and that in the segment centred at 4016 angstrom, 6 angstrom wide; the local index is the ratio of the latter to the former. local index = 1.1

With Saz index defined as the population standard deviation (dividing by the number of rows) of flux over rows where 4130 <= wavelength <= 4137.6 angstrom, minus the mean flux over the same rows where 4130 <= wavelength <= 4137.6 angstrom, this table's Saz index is -8.8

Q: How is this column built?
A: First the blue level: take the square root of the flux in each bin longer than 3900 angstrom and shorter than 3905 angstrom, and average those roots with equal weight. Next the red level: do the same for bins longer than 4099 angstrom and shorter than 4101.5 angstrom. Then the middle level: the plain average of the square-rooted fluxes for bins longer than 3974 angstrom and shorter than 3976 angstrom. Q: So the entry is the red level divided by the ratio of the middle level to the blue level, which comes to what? 3.1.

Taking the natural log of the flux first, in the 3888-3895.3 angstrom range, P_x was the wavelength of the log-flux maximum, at 3894.89 angstrom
